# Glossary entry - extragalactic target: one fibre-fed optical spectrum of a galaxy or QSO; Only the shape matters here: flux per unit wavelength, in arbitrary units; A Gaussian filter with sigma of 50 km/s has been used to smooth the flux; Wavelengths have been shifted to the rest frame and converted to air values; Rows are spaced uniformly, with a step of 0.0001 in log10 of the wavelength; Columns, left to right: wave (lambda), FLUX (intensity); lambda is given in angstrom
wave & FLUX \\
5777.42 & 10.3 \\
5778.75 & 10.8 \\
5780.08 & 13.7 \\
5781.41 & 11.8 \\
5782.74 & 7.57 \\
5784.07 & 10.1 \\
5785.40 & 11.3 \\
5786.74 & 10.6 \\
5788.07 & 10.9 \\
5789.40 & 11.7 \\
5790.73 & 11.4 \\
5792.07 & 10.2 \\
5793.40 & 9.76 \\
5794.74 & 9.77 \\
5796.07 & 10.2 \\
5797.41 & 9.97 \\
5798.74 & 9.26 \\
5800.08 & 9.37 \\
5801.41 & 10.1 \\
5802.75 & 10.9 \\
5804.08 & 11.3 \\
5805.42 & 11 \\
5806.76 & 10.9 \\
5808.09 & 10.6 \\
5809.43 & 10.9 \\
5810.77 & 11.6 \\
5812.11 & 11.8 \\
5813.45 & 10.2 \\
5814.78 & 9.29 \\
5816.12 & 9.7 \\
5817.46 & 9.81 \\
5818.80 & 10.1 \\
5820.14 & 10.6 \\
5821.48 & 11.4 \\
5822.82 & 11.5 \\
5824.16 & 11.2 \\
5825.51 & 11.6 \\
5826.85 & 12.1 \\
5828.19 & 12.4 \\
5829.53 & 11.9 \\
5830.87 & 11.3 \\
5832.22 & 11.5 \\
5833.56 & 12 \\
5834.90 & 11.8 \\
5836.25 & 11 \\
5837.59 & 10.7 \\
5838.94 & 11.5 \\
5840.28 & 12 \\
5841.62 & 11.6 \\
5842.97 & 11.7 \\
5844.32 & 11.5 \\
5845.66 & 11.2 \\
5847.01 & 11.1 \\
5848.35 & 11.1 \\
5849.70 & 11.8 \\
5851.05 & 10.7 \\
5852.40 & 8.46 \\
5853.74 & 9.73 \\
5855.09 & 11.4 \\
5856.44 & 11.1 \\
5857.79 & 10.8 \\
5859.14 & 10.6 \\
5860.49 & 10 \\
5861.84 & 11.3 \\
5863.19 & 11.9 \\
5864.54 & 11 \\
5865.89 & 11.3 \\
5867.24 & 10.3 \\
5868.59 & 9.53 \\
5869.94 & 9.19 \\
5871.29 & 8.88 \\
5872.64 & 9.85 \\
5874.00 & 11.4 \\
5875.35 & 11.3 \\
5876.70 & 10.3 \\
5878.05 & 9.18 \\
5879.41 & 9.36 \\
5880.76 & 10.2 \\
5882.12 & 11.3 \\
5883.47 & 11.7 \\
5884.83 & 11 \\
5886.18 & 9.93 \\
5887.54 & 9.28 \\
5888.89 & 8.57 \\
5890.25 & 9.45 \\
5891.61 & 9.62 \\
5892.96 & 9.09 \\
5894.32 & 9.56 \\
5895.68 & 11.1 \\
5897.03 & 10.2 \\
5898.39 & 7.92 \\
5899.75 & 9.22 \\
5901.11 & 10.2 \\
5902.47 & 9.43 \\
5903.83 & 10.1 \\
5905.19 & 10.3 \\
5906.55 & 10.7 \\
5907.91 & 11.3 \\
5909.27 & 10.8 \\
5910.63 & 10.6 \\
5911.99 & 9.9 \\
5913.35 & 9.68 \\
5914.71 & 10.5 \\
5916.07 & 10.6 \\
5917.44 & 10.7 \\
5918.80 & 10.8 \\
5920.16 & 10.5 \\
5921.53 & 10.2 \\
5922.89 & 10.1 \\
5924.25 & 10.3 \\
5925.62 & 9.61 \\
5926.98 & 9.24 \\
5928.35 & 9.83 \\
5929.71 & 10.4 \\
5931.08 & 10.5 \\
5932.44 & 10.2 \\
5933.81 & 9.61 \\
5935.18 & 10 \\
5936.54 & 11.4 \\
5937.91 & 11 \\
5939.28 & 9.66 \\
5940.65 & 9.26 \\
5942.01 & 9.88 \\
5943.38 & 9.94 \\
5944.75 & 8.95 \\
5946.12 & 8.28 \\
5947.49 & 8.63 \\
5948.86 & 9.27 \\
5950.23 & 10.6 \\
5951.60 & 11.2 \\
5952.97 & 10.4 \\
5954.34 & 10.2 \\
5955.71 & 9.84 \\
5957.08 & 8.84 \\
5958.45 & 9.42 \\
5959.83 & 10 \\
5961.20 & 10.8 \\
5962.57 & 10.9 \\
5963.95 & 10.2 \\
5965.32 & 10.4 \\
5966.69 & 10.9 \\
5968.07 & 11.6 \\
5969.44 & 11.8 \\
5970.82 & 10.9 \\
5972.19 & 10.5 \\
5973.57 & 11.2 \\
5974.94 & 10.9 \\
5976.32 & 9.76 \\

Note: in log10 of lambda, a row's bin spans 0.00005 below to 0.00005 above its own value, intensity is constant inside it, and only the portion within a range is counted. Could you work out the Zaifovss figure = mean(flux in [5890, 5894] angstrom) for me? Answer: 9.4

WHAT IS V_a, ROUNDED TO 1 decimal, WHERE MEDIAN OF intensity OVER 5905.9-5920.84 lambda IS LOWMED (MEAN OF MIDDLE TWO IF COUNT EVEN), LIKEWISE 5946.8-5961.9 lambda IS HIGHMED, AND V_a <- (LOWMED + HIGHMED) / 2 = 10.3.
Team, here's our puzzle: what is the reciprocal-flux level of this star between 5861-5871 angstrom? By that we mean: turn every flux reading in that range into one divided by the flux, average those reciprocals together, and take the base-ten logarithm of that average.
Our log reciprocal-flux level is -1.02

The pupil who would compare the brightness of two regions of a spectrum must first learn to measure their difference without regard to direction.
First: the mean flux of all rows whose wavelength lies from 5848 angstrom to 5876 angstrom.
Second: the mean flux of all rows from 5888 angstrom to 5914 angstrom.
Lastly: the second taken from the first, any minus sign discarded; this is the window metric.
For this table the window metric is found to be 0.67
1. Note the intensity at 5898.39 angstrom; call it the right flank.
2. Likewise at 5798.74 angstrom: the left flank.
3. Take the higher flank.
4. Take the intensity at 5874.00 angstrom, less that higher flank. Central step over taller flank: 2.1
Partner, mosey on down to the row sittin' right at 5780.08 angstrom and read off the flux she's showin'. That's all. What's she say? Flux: 13.7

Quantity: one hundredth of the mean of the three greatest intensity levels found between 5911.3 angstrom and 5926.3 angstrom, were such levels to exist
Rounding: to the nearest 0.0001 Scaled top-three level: 0.1070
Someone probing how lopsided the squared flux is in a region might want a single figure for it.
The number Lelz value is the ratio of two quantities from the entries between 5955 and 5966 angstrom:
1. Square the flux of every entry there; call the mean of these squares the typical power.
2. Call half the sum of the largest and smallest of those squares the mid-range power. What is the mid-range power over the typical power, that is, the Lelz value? 0.97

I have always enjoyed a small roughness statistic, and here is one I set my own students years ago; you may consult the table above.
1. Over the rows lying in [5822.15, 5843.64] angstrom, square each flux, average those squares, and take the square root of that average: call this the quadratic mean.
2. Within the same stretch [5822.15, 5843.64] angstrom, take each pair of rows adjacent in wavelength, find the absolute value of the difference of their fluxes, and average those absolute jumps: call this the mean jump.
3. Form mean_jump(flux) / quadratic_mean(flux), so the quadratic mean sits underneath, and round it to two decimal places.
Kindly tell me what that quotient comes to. 0.04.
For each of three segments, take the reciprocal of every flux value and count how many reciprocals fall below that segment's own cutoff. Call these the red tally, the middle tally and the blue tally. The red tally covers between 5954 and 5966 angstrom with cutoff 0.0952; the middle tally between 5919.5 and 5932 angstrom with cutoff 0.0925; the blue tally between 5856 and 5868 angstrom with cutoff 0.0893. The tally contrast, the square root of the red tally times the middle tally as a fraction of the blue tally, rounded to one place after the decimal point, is 0.0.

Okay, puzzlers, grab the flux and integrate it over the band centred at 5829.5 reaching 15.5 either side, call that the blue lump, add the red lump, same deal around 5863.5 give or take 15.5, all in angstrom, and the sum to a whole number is 672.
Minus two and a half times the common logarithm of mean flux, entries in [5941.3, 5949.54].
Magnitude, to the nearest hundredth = -2.40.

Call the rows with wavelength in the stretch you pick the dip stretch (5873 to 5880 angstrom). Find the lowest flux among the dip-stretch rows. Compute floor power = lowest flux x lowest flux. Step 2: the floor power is 84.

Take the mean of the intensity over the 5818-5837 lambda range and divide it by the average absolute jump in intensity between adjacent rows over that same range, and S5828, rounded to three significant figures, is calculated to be 26.1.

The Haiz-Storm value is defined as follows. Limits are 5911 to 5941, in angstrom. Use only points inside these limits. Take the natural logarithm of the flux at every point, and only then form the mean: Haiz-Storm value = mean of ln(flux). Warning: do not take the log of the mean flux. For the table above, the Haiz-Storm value 2.32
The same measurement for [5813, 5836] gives 2.40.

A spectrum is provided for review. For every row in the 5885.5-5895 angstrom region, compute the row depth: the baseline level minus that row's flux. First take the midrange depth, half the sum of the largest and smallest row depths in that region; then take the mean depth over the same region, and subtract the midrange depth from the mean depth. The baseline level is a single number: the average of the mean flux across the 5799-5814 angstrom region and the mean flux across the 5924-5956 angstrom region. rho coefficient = -0.11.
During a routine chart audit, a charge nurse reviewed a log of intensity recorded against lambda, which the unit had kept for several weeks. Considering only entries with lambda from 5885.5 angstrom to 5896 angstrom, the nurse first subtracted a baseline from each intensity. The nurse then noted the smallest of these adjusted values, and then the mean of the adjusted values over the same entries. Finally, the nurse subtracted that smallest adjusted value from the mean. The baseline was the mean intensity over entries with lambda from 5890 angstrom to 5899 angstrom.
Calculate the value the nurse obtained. 1.0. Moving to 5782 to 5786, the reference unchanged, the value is 2.1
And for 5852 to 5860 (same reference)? 1.9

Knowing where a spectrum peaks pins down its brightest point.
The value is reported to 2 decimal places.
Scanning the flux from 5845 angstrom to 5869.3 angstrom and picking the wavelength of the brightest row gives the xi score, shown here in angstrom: 5863.19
